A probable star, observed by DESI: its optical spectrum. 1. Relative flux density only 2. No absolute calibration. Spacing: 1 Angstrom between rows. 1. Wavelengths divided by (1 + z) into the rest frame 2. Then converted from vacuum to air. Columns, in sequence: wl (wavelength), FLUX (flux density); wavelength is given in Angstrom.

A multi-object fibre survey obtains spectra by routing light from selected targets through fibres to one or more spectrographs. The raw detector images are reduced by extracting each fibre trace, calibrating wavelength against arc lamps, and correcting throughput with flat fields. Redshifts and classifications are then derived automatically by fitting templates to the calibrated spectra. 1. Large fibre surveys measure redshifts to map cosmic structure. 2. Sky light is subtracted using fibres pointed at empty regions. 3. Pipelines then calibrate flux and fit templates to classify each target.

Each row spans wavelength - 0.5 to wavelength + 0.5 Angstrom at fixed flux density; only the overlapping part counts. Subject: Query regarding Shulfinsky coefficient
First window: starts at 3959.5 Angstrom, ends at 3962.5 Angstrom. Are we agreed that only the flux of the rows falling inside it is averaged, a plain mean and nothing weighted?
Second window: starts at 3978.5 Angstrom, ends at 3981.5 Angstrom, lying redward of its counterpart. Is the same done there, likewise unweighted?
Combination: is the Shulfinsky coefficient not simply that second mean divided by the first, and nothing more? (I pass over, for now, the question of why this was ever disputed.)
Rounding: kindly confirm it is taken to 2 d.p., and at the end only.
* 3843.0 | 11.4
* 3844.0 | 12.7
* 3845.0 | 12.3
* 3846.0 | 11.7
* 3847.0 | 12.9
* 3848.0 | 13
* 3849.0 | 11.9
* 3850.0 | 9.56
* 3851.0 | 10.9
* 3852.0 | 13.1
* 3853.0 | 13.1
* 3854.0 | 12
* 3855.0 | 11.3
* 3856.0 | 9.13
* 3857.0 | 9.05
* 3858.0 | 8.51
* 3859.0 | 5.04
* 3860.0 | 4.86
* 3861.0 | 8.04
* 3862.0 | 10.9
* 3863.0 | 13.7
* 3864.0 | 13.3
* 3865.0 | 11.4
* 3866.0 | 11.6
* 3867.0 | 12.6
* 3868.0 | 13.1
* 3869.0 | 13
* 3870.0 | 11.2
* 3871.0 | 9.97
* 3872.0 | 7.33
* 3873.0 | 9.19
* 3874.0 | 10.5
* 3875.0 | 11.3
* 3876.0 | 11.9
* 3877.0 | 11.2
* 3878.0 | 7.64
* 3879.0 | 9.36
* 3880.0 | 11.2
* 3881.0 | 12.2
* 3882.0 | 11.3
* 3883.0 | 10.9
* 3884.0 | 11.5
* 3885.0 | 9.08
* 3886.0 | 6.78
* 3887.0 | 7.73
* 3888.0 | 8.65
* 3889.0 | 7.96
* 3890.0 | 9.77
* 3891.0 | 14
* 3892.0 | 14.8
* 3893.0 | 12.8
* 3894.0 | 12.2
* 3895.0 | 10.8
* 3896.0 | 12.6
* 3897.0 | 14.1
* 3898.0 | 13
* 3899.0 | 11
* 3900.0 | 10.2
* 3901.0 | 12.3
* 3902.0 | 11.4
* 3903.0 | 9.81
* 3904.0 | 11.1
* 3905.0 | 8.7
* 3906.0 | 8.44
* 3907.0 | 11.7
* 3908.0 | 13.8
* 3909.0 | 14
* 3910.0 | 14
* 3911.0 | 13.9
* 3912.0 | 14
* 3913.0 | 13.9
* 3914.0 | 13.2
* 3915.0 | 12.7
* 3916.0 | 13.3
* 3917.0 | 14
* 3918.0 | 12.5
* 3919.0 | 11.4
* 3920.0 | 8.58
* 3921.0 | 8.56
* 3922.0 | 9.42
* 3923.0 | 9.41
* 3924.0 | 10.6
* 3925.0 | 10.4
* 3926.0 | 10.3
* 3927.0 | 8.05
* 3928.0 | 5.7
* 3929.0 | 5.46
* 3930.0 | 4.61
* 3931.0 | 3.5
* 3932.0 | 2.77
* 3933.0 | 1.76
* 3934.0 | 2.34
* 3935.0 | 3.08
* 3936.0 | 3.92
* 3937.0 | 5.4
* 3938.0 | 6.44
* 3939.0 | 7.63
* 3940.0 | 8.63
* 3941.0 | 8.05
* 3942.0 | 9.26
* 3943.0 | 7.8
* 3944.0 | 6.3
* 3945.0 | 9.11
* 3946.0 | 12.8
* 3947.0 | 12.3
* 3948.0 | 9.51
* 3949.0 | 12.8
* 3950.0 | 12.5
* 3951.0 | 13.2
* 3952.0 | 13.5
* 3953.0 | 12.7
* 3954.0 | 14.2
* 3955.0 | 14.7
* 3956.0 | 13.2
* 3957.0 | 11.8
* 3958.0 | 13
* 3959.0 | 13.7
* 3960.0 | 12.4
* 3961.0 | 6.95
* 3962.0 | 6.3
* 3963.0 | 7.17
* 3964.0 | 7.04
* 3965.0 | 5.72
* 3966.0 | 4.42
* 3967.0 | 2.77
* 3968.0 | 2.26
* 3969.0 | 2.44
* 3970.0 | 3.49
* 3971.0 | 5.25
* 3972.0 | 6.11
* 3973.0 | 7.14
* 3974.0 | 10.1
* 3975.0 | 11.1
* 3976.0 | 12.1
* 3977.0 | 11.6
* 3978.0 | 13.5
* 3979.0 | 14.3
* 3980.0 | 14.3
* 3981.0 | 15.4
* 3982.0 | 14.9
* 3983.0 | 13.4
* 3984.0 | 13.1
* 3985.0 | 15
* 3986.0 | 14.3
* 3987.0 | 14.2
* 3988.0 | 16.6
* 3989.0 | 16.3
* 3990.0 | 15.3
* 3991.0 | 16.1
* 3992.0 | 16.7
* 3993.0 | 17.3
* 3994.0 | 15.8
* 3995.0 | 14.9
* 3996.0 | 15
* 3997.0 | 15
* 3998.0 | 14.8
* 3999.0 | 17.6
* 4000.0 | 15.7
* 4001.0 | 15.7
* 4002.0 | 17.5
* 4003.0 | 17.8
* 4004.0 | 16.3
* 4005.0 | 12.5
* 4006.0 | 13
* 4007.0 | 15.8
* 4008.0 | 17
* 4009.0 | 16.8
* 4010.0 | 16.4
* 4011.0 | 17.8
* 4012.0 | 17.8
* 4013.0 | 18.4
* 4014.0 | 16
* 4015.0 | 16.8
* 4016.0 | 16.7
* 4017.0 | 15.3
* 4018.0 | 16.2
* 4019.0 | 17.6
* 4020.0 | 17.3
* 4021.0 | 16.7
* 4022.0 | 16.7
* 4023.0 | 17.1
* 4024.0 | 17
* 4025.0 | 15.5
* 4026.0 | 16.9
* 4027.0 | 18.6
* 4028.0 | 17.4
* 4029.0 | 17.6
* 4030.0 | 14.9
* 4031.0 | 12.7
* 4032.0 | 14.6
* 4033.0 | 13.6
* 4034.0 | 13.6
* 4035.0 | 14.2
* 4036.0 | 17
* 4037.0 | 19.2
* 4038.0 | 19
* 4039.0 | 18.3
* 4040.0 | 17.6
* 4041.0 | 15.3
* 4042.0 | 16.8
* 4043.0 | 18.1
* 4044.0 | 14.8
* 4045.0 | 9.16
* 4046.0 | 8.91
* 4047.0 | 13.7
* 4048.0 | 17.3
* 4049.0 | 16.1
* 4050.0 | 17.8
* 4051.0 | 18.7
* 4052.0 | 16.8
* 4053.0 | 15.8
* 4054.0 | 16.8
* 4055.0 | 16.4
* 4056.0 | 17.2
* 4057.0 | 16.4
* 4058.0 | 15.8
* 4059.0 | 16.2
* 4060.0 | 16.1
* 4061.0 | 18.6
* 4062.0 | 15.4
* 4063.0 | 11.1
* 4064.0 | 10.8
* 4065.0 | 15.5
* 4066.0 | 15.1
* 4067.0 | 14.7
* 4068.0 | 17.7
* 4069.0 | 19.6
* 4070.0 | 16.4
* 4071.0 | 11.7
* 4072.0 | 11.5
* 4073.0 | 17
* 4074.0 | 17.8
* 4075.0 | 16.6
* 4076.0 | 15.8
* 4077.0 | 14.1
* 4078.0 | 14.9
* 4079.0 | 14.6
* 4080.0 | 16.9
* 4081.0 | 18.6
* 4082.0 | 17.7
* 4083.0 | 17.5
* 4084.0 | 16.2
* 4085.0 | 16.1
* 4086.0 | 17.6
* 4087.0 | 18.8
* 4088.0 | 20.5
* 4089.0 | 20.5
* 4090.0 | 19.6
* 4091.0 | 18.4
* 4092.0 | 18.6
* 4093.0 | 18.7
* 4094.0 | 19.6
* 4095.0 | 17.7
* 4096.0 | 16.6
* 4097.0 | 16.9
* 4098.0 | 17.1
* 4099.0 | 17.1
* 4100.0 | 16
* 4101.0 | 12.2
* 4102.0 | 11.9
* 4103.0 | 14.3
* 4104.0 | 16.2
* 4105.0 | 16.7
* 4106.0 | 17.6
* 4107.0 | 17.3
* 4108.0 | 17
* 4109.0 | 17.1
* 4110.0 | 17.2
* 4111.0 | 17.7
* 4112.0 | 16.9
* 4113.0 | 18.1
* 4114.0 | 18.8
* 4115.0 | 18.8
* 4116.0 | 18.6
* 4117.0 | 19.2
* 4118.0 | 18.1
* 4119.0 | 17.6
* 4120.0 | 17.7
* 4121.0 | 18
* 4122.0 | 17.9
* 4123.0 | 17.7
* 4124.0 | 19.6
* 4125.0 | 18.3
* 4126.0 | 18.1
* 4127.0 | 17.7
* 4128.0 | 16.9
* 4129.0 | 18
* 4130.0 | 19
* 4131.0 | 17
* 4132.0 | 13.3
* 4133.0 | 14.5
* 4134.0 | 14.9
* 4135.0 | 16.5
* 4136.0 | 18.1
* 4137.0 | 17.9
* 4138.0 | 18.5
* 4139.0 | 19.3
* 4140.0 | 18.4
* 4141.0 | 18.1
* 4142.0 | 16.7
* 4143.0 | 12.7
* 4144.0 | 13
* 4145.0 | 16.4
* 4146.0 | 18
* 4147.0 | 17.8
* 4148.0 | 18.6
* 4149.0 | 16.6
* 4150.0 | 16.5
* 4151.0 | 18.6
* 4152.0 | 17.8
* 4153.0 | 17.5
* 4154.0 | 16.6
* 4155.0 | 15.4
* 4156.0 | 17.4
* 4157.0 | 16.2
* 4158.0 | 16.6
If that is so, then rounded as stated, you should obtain 1.72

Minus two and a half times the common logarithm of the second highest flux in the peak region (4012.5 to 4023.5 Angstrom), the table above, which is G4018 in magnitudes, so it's -3.1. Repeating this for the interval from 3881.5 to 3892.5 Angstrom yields -2.9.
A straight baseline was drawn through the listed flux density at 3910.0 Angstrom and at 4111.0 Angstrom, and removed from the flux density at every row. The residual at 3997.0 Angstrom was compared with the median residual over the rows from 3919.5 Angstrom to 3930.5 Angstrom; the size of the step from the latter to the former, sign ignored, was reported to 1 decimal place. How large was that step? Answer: 5.0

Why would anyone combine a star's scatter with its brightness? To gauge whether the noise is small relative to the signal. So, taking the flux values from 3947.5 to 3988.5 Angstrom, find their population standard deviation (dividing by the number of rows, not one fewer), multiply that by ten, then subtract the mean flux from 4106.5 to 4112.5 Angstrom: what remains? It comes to 24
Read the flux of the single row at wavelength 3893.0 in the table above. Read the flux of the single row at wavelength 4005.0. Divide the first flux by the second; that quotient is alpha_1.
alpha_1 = 1.0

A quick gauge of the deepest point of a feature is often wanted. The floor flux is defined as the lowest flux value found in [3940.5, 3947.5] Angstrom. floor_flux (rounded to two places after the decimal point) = 6.30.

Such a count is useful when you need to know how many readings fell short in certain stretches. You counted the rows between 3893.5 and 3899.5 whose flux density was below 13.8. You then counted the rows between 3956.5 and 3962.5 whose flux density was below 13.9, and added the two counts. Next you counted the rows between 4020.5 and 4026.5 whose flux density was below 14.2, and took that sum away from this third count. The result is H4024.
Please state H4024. -11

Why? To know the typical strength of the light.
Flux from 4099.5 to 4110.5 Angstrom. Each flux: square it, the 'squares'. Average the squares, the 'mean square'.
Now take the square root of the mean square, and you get 15.9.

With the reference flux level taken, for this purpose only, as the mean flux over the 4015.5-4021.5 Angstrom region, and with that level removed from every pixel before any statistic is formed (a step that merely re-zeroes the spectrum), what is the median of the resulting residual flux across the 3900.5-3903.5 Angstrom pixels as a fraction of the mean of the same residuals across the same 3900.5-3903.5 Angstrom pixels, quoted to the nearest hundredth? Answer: 0.96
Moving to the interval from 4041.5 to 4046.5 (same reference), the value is 0.60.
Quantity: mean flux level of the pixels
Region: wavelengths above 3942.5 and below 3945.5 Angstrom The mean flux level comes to 7.7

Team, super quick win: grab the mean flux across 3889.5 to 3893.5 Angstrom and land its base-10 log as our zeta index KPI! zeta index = 1.11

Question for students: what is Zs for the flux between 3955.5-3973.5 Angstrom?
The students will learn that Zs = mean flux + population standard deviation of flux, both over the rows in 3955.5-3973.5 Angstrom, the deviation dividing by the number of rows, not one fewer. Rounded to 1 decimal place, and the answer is 11.1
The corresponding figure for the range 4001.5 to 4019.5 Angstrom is 18.0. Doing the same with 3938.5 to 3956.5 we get 13.6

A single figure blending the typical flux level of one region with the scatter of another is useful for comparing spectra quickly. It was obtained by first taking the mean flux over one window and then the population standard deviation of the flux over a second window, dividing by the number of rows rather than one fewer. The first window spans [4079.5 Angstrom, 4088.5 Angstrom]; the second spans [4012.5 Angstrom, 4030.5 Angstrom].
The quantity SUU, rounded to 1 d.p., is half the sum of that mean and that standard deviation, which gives 9.4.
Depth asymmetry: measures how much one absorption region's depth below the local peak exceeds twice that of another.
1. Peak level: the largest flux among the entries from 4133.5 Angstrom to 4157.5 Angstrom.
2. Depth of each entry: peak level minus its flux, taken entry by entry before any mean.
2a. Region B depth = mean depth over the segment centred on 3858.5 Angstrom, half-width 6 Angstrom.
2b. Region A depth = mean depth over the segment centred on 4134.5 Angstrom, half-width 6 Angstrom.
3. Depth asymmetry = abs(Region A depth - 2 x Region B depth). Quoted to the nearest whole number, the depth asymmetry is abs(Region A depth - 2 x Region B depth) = 17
